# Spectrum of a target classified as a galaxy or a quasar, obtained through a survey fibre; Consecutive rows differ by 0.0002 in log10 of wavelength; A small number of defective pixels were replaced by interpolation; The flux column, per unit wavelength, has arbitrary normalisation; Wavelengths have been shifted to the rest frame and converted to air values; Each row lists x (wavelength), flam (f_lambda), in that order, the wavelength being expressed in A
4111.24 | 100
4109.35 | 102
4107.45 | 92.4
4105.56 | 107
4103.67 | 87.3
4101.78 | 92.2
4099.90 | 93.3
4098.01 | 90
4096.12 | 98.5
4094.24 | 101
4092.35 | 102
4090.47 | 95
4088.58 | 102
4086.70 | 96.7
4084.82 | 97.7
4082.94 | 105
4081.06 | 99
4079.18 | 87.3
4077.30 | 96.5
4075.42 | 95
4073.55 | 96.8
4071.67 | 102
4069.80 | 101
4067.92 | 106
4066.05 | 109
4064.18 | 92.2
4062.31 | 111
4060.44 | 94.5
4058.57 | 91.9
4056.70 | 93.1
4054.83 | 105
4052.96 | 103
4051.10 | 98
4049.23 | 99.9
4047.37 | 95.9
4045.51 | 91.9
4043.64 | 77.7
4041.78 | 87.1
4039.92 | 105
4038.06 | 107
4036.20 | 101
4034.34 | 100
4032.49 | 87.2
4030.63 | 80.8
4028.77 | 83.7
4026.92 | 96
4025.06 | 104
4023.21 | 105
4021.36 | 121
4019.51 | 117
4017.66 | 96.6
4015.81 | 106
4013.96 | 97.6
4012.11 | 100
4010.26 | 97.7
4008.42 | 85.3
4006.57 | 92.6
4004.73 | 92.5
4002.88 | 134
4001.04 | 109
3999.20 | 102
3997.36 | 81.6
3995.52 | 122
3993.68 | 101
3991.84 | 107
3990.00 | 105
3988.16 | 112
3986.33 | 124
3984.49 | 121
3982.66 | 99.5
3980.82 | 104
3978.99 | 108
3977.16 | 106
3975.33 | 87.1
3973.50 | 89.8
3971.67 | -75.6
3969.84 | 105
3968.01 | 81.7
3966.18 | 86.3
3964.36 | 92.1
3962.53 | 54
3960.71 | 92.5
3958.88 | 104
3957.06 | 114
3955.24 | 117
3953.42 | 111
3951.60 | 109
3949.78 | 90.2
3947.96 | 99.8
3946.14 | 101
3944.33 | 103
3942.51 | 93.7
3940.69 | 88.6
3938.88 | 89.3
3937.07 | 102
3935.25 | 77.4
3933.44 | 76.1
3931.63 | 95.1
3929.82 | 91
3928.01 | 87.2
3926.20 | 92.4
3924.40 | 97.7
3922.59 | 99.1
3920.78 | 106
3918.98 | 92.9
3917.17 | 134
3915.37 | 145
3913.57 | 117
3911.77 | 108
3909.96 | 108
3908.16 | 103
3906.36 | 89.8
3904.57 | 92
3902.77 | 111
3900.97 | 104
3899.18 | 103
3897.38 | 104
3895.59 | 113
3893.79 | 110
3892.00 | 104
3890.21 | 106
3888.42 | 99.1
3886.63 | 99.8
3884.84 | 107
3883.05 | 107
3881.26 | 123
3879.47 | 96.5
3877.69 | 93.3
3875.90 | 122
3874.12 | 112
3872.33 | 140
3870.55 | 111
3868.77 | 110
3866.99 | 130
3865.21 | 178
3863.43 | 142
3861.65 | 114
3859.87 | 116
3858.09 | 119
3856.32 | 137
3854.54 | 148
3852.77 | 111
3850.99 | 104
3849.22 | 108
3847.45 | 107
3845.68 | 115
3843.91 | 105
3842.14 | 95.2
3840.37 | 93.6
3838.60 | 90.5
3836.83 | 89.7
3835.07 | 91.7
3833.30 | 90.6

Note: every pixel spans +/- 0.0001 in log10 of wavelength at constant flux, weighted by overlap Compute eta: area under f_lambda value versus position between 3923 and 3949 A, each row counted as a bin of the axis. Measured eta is 2407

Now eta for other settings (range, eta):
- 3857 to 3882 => 3051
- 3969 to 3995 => 2414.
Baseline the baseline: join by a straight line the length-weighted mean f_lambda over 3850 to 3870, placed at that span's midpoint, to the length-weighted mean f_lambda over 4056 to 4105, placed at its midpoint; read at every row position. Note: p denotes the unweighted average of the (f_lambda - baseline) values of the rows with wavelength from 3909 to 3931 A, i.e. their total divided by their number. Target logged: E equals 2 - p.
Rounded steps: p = -13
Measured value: 15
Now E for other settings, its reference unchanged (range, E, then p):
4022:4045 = 12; -10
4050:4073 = 2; 0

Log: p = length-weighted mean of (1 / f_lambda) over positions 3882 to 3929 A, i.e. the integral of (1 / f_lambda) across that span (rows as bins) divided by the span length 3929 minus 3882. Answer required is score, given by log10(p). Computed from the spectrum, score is -2.02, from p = 0.0096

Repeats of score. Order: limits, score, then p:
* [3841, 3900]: -2.05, 0.0089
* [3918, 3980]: -2.00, 0.0100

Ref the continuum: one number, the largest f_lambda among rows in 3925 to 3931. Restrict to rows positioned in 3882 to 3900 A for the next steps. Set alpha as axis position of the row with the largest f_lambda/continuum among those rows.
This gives 3895.59 A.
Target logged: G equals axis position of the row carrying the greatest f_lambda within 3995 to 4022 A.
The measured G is 4002.88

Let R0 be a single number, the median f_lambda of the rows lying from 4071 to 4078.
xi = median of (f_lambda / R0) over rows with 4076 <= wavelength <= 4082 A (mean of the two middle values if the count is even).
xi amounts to 1.00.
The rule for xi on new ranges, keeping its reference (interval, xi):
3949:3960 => 1.14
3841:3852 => 1.10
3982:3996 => 1.13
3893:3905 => 1.08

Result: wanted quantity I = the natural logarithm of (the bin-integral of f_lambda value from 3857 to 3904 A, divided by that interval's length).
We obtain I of 4.739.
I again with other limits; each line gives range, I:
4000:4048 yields 4.594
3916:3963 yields 4.580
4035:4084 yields 4.586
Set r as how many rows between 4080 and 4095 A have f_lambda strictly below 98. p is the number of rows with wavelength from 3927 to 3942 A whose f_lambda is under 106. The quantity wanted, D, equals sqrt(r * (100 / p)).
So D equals 6.1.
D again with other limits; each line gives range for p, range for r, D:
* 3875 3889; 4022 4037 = 10.0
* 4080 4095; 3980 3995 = 0.0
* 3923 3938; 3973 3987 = 5.0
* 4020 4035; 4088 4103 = 7.6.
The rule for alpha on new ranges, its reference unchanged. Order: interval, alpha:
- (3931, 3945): 3944.33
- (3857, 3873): 3865.21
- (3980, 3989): 3986.33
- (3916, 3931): 3917.17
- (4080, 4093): 4082.94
